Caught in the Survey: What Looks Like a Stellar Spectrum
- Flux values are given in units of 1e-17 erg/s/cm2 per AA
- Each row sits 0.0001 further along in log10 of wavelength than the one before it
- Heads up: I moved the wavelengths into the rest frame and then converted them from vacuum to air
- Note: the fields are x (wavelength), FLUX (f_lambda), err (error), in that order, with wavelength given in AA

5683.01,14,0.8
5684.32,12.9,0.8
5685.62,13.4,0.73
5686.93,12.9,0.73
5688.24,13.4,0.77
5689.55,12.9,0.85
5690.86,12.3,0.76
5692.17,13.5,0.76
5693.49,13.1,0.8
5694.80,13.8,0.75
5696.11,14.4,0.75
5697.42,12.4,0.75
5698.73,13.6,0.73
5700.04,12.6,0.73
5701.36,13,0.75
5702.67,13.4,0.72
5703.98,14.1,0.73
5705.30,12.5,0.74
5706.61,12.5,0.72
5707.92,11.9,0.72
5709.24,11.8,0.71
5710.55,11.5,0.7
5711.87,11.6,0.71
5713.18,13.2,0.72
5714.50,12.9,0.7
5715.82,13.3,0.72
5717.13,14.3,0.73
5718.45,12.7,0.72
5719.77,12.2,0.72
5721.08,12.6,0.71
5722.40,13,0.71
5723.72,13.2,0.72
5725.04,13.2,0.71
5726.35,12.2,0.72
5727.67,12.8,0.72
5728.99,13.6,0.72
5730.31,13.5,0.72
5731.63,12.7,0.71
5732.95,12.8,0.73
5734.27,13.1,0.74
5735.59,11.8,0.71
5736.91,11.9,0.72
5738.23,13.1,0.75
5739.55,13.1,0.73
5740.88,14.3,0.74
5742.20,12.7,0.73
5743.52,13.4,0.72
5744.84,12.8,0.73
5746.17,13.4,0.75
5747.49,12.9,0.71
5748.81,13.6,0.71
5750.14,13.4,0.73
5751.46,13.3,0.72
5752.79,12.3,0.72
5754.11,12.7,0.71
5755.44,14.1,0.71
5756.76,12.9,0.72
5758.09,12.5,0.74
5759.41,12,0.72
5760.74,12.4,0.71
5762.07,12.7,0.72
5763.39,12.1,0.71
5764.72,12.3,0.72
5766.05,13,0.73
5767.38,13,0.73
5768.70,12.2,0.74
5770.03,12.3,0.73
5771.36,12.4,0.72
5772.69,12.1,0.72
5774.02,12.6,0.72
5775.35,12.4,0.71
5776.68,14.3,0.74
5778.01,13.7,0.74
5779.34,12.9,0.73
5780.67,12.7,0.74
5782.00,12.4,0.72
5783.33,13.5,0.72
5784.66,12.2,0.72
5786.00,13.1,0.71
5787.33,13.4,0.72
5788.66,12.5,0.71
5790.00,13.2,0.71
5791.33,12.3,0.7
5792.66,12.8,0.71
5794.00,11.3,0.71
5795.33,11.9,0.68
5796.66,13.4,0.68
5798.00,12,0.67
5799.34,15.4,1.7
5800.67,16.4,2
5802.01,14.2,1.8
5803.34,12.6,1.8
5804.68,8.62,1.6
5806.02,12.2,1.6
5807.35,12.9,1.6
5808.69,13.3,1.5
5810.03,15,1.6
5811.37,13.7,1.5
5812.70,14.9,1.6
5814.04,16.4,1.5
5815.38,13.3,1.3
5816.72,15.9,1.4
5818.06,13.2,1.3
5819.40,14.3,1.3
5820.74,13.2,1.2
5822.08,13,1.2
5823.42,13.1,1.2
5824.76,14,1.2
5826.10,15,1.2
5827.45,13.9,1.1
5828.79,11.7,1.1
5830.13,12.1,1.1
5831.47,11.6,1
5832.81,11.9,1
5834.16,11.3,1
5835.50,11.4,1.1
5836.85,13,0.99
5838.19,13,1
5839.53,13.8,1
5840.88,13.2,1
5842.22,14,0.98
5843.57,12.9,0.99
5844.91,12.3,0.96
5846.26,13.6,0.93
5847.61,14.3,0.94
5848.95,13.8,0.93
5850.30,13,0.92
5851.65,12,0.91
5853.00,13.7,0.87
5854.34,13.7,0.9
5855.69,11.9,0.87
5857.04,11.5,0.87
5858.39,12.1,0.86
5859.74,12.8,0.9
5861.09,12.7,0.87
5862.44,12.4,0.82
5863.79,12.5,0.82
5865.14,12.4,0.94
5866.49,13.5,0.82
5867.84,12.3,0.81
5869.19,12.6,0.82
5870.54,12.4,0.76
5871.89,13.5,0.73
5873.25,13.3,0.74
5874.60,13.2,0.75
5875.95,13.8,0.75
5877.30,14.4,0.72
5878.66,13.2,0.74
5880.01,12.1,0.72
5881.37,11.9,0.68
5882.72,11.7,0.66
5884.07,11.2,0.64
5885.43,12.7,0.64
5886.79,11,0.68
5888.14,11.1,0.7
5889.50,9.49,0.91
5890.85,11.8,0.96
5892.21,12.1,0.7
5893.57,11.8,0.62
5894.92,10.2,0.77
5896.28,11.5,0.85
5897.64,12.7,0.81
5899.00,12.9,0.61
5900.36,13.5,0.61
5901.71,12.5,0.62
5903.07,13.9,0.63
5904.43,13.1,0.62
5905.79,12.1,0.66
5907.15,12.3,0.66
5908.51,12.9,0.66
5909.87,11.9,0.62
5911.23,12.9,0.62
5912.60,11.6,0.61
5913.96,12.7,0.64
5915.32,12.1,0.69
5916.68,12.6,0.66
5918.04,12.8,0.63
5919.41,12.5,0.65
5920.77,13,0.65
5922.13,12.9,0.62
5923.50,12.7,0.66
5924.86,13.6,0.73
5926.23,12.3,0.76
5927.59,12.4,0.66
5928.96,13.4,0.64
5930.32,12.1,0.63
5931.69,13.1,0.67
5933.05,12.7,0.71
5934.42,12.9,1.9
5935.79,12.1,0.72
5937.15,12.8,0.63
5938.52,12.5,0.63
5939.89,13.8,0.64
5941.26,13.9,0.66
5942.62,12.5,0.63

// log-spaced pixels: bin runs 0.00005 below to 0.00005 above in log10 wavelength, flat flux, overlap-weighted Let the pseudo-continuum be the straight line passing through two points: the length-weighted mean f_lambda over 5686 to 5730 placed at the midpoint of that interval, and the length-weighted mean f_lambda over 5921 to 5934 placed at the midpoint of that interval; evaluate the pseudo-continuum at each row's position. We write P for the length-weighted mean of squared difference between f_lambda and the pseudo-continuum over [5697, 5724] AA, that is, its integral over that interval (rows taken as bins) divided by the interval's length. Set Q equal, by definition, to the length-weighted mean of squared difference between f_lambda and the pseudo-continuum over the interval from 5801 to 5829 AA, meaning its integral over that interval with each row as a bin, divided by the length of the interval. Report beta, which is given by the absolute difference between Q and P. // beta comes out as 2.5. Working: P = 0.6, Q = 3.1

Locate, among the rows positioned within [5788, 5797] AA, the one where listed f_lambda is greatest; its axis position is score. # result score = 5796.66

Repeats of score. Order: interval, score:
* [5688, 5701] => 5696.11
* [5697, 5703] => 5698.73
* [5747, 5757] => 5755.44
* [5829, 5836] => 5830.13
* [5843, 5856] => 5847.61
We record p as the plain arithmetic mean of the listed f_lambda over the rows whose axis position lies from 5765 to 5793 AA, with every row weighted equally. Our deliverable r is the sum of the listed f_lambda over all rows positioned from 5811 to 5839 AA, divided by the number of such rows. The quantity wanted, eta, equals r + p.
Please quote 26.1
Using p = 12.8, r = 13.3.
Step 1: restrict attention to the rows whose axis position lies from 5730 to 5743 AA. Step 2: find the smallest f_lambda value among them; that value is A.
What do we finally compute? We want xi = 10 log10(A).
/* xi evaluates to 10.7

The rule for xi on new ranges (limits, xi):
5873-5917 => 9.8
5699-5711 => 10.6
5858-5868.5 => 10.8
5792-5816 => 9.4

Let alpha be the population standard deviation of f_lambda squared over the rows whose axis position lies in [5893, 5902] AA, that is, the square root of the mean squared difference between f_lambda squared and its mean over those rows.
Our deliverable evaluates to 23.9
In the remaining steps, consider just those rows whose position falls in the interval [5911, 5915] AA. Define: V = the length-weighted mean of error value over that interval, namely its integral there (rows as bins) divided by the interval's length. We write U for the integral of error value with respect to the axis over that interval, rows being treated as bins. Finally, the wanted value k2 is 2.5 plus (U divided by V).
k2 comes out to 6.5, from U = 3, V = 0.63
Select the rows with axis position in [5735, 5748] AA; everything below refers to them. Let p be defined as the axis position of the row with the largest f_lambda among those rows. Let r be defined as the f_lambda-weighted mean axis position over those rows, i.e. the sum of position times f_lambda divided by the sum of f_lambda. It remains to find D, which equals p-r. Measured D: -0.8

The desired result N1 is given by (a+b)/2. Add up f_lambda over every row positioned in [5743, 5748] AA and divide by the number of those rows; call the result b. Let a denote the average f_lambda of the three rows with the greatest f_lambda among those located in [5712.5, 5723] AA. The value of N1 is 13.4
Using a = 13.6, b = 13.1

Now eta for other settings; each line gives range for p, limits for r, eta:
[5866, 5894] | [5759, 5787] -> 25.0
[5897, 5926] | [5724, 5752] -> 25.8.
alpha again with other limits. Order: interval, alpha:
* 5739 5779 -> 16.8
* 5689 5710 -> 19.3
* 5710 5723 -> 20.2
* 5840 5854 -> 18.5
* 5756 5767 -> 8.4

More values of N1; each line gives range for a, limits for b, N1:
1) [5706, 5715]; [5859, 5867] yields 12.8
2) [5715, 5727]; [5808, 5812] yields 13.8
